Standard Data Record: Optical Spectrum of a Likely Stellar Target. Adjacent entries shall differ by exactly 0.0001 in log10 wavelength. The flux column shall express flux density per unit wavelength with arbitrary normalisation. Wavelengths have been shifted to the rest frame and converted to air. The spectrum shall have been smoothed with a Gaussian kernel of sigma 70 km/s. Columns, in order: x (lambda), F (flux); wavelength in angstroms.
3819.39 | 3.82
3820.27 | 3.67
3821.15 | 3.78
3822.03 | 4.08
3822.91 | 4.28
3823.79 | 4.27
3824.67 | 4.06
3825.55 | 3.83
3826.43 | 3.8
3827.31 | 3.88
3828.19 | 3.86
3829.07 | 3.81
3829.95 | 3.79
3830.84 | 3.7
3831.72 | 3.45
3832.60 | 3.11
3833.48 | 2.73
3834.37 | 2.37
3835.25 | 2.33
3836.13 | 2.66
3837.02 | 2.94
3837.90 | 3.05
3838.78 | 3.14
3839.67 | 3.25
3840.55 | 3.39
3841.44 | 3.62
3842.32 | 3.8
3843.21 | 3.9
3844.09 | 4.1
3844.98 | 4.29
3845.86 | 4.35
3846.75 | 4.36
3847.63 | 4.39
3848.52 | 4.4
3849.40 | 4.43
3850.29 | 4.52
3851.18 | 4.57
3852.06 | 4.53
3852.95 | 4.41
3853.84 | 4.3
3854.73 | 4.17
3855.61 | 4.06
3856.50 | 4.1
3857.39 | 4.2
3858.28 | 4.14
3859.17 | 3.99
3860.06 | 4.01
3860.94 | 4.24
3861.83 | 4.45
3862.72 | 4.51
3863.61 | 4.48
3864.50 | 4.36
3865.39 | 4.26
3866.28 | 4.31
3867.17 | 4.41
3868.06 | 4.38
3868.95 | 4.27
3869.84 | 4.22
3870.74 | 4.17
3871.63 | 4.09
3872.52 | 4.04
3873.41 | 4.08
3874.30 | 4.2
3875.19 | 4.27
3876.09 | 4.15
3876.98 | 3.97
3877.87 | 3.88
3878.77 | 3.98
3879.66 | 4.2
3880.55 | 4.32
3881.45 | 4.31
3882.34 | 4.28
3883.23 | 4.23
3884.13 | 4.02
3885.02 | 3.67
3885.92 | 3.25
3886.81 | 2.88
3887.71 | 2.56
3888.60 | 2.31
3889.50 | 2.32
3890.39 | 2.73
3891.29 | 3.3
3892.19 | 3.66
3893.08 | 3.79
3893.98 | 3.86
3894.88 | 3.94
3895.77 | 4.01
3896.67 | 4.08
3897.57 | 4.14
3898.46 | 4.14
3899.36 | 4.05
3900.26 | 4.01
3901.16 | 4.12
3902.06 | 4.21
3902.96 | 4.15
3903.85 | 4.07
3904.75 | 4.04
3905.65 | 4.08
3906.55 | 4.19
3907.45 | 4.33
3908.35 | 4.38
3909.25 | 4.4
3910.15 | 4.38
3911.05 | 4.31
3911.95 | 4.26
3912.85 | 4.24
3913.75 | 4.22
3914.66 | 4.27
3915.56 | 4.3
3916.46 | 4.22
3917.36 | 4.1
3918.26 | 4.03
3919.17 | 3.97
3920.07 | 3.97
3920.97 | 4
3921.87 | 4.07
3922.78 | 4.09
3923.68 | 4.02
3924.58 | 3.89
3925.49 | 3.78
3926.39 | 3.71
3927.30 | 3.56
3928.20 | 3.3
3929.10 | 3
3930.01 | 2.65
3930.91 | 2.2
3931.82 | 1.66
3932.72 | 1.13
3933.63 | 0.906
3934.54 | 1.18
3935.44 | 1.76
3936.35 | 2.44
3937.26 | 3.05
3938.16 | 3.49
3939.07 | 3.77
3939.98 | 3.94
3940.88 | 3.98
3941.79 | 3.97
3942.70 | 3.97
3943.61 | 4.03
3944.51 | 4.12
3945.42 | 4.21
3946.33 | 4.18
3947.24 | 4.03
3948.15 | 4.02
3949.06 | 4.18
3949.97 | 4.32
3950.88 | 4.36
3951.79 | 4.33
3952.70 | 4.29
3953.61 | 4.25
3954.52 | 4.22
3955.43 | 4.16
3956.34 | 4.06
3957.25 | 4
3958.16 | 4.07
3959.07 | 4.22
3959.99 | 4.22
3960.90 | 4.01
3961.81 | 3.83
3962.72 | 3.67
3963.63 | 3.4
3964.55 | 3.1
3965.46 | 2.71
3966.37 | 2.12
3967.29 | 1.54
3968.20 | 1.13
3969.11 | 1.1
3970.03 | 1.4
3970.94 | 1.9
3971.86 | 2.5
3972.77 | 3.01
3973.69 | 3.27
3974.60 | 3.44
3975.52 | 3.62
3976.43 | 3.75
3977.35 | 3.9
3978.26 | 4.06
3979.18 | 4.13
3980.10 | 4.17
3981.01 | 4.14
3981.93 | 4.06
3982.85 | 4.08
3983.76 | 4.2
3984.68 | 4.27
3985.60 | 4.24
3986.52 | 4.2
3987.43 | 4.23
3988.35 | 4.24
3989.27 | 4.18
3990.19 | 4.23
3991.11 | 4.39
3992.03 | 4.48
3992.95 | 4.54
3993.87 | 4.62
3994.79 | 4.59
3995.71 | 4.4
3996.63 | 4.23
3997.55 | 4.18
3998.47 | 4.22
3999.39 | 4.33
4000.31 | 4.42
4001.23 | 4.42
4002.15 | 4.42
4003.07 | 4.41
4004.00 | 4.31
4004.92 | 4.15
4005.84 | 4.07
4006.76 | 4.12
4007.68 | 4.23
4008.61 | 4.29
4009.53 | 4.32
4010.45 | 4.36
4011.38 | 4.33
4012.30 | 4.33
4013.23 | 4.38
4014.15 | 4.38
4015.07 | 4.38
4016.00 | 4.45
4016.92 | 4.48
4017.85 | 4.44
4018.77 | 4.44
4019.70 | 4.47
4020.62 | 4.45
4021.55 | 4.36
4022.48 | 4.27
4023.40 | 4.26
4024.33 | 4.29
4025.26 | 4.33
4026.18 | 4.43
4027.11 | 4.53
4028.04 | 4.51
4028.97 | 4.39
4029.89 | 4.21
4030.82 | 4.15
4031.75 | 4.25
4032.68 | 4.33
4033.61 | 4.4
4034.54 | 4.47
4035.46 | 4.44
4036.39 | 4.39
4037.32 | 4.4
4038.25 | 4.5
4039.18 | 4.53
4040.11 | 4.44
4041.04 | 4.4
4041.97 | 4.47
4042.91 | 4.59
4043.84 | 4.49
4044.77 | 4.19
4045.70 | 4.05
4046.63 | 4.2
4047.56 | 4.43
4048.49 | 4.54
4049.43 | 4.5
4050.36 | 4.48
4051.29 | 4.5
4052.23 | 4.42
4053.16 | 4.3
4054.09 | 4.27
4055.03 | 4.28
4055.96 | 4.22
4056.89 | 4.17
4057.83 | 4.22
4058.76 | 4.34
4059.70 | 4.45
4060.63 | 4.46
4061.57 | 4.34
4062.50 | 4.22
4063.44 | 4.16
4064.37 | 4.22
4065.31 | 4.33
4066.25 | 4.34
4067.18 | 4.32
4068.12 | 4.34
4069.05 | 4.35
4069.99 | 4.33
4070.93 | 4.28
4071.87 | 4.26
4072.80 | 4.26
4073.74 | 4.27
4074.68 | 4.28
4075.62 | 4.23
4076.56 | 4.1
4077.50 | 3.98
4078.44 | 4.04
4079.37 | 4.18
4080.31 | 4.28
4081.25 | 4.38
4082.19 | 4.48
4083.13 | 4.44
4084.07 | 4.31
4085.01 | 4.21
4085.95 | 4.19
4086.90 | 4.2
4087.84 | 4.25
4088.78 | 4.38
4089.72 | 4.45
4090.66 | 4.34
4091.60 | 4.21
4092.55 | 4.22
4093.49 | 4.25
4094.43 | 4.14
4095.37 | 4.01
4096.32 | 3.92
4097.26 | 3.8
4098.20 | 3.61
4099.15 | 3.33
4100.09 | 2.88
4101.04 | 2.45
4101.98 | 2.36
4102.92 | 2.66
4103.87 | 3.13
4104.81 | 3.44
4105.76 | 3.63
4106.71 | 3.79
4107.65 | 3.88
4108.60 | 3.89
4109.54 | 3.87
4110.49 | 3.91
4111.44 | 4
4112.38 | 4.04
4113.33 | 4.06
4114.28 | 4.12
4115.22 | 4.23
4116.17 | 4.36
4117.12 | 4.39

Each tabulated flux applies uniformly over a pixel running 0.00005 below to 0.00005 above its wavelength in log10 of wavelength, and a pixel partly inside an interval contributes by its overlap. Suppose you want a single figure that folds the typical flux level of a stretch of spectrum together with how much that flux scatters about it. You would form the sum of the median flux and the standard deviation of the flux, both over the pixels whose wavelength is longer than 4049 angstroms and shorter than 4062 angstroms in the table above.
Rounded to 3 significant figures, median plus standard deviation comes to 4.45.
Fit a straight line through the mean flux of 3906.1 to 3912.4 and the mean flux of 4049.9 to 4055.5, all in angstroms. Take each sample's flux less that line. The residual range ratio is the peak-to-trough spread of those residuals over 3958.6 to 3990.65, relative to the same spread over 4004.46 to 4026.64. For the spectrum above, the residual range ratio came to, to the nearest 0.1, 7.8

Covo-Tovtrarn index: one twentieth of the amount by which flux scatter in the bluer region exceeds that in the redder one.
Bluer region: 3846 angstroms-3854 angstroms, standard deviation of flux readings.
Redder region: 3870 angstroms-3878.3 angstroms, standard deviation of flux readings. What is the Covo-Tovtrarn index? -0.002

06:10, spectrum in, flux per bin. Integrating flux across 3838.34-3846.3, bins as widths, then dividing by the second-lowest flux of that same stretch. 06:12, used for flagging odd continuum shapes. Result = 9.21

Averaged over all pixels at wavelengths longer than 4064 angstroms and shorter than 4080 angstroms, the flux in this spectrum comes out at 4.2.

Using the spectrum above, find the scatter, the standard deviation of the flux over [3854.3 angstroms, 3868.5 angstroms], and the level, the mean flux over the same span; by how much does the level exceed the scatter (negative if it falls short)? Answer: 4.09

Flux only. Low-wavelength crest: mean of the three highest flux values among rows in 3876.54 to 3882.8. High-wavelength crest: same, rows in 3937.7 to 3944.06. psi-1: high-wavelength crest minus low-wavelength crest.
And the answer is -0.31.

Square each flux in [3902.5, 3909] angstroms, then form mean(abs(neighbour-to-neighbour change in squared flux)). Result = 0.63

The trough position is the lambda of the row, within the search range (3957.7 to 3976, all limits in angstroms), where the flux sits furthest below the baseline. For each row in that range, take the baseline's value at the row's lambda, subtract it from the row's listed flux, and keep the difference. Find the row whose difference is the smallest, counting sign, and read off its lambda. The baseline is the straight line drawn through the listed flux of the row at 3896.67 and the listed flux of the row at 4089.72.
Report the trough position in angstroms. 3969.11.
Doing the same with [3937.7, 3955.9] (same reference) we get 3938.16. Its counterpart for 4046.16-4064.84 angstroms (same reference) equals 4063.44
